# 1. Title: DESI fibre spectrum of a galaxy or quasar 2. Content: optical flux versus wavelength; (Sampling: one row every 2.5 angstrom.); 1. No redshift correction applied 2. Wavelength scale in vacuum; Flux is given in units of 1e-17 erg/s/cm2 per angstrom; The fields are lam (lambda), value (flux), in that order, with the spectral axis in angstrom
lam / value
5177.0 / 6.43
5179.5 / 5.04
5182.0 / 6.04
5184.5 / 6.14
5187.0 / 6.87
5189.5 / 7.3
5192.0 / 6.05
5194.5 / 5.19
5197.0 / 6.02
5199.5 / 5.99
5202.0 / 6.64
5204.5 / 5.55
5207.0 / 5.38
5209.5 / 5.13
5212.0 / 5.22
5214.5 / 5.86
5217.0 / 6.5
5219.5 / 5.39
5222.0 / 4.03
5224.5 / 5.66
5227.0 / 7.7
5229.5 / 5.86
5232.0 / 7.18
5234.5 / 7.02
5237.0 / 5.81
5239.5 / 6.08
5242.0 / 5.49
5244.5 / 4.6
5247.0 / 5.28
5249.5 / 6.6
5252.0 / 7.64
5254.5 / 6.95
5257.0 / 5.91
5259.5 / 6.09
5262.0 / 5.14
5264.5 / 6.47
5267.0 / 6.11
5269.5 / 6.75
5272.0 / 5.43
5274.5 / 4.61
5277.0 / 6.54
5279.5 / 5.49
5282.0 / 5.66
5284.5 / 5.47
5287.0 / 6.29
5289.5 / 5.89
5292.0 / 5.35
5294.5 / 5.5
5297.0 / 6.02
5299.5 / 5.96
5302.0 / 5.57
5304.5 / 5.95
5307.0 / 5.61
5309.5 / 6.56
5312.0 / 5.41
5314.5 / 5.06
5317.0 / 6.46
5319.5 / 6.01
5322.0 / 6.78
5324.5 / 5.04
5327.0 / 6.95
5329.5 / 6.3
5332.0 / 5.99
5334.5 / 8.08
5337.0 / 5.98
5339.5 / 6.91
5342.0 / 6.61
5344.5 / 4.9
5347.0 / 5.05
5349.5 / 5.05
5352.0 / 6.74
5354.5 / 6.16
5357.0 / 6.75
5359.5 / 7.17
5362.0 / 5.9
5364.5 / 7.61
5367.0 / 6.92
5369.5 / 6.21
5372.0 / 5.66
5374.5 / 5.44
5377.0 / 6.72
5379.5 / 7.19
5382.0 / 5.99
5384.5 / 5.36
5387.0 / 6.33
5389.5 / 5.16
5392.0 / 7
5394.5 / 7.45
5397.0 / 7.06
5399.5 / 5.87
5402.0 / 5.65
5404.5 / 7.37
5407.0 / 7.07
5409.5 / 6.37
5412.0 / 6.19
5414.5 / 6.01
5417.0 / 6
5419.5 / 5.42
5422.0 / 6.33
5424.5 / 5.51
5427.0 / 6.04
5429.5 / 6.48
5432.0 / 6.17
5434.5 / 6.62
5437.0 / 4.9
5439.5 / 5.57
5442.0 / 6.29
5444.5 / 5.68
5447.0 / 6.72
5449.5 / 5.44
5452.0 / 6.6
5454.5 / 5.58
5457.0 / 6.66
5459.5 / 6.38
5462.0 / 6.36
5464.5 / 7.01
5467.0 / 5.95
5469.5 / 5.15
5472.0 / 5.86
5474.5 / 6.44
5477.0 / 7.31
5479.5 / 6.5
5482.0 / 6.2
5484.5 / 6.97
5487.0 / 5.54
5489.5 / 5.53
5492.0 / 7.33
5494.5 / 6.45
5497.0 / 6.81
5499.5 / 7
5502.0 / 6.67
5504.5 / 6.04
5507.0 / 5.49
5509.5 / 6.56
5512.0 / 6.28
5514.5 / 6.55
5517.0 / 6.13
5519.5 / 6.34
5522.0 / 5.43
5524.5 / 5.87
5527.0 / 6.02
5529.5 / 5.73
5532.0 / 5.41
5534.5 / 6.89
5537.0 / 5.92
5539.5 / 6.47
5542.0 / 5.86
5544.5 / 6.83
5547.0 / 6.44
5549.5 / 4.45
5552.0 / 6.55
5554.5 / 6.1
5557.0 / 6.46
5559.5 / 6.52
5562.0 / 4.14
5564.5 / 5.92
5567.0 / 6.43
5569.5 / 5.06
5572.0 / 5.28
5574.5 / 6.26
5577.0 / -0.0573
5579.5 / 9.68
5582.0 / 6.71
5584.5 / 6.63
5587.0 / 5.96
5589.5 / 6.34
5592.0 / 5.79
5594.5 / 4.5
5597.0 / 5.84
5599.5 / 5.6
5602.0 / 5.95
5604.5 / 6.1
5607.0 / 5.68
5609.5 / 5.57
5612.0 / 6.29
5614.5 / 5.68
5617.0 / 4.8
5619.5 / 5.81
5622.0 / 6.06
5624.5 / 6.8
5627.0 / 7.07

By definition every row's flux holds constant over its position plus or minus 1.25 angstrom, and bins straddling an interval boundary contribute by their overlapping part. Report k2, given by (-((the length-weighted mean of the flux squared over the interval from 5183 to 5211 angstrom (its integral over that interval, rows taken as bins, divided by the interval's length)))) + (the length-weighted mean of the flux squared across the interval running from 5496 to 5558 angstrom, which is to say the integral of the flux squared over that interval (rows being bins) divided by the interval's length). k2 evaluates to 1.7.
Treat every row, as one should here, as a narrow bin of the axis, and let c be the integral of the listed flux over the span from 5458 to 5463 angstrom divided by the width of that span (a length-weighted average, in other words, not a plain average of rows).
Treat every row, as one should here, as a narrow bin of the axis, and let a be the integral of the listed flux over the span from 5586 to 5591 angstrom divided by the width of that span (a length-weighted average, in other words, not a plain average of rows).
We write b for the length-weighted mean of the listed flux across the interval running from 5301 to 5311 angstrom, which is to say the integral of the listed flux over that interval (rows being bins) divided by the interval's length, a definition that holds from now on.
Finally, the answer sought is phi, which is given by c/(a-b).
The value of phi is 29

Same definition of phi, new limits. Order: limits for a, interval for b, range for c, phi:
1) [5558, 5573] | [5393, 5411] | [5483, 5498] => -6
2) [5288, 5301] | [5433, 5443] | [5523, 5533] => -63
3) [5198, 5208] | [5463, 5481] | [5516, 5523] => -15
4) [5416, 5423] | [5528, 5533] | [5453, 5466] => 21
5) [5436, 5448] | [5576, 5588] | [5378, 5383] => -95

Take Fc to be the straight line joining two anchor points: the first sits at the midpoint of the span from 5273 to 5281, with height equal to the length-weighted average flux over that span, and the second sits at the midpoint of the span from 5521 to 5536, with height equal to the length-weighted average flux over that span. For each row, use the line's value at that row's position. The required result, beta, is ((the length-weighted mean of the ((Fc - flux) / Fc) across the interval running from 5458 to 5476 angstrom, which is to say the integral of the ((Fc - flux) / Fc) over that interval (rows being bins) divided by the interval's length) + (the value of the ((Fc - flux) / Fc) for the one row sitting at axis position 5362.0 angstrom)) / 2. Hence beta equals -0.05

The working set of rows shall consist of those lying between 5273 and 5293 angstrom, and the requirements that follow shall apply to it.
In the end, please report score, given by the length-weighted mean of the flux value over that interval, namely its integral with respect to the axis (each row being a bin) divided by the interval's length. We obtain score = 5.7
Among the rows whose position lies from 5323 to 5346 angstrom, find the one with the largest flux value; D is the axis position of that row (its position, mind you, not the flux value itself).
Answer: 5334.5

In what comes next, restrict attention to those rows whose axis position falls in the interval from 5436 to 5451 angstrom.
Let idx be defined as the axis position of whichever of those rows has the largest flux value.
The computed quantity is 5447.0 angstrom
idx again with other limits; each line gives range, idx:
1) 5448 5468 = 5464.5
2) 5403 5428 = 5404.5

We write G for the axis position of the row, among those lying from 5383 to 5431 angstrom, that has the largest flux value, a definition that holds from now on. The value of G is 5394.5 angstrom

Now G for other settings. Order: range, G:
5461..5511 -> 5492.0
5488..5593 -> 5579.5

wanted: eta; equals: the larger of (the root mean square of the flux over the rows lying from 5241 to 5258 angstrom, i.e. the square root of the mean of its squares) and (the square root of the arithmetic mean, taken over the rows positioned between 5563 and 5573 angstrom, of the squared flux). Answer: 6.1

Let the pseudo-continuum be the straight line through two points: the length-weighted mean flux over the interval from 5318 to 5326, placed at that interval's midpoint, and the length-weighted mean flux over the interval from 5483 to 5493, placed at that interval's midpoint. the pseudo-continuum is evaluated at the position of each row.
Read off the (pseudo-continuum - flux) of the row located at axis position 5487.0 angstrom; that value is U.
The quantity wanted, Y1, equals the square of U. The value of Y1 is 0.60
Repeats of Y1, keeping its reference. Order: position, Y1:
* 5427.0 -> 0.02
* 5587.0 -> 0.30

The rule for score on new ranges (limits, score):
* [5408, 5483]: 6.1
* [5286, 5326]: 5.8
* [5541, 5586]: 5.8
